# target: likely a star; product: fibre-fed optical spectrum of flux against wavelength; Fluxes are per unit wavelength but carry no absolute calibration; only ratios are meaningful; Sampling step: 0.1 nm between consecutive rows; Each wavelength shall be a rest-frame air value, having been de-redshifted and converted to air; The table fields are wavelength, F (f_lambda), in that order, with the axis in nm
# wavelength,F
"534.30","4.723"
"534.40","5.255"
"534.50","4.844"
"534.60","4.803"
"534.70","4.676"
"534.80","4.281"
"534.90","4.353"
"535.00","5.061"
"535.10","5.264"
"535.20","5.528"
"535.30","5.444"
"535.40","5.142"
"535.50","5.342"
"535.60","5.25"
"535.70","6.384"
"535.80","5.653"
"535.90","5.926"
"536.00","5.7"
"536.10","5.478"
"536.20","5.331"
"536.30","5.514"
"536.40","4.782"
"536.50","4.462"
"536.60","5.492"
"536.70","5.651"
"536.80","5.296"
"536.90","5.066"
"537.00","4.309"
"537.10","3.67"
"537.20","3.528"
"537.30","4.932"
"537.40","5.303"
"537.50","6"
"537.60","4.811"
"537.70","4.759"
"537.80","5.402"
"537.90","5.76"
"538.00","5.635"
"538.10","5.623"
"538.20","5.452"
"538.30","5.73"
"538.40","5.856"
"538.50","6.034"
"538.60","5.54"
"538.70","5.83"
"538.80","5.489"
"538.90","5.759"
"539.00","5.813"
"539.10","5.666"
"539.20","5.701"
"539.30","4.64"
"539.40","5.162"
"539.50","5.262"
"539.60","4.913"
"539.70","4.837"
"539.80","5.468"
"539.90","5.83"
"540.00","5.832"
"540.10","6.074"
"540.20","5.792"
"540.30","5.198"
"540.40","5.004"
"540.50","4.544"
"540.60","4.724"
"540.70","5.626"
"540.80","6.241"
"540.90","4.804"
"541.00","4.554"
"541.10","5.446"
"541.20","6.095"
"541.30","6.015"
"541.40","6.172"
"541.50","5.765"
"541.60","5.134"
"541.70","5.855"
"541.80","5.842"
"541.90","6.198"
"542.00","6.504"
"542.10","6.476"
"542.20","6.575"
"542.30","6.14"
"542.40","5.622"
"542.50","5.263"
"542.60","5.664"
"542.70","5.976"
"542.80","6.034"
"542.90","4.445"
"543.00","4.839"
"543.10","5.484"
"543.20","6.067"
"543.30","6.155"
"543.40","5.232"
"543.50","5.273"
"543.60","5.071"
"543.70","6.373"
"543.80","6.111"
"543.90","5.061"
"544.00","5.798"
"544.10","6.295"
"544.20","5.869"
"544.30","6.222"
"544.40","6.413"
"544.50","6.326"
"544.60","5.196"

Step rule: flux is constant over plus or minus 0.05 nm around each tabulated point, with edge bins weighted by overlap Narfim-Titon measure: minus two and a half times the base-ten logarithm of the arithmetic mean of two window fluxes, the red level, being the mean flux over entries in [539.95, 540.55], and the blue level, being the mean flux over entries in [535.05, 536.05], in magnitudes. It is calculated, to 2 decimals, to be -1.85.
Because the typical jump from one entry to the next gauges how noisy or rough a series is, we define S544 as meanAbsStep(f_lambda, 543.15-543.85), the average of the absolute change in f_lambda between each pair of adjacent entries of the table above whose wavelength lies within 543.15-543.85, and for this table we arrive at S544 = 0.47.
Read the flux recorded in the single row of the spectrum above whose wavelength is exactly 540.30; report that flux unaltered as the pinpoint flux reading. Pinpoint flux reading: 5.198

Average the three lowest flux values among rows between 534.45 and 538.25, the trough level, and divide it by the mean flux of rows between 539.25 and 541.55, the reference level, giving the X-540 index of 0.71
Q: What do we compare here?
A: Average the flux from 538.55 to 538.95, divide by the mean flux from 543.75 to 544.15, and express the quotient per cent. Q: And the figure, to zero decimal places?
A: 97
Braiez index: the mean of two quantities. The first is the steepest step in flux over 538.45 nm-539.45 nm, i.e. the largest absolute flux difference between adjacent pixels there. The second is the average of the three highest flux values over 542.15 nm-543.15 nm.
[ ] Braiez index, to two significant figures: 3.7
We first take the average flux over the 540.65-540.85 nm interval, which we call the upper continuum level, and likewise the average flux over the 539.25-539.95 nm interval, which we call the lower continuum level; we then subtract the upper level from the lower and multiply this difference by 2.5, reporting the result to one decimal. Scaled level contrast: -1.9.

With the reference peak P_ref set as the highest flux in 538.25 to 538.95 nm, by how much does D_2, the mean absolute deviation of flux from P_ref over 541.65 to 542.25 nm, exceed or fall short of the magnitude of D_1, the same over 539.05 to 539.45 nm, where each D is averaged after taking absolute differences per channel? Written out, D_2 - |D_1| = -0.4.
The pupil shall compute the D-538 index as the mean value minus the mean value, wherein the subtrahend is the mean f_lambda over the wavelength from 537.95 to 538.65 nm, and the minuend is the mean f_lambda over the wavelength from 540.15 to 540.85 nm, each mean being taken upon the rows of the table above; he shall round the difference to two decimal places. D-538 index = -0.39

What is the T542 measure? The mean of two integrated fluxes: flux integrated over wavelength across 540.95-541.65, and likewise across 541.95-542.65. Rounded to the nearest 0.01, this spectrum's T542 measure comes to 4.07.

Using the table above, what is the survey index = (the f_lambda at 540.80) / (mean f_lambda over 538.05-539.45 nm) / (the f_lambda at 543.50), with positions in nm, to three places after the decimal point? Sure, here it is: 0.212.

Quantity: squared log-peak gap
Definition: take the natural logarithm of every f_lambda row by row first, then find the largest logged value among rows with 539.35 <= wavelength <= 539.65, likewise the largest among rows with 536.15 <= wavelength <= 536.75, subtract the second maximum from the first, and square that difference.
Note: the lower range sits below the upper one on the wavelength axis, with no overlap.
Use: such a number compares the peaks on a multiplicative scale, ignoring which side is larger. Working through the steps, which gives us 0.0051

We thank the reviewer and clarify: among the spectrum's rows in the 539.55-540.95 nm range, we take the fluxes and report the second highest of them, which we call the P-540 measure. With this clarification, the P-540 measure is 6.074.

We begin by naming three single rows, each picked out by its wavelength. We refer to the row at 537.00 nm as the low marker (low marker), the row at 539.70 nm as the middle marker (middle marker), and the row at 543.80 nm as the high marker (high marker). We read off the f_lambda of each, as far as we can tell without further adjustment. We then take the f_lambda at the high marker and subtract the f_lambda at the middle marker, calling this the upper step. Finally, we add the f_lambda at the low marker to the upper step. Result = 5.58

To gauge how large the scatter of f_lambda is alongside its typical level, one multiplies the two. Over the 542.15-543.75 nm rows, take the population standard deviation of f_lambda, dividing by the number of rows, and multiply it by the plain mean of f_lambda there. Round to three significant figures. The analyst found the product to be 3.23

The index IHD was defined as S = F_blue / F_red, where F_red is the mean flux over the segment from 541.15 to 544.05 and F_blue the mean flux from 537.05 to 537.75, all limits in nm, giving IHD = 0.82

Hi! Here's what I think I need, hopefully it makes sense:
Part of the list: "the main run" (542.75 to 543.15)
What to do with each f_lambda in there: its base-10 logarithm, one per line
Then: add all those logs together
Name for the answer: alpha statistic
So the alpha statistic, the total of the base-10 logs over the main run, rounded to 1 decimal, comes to 2.9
